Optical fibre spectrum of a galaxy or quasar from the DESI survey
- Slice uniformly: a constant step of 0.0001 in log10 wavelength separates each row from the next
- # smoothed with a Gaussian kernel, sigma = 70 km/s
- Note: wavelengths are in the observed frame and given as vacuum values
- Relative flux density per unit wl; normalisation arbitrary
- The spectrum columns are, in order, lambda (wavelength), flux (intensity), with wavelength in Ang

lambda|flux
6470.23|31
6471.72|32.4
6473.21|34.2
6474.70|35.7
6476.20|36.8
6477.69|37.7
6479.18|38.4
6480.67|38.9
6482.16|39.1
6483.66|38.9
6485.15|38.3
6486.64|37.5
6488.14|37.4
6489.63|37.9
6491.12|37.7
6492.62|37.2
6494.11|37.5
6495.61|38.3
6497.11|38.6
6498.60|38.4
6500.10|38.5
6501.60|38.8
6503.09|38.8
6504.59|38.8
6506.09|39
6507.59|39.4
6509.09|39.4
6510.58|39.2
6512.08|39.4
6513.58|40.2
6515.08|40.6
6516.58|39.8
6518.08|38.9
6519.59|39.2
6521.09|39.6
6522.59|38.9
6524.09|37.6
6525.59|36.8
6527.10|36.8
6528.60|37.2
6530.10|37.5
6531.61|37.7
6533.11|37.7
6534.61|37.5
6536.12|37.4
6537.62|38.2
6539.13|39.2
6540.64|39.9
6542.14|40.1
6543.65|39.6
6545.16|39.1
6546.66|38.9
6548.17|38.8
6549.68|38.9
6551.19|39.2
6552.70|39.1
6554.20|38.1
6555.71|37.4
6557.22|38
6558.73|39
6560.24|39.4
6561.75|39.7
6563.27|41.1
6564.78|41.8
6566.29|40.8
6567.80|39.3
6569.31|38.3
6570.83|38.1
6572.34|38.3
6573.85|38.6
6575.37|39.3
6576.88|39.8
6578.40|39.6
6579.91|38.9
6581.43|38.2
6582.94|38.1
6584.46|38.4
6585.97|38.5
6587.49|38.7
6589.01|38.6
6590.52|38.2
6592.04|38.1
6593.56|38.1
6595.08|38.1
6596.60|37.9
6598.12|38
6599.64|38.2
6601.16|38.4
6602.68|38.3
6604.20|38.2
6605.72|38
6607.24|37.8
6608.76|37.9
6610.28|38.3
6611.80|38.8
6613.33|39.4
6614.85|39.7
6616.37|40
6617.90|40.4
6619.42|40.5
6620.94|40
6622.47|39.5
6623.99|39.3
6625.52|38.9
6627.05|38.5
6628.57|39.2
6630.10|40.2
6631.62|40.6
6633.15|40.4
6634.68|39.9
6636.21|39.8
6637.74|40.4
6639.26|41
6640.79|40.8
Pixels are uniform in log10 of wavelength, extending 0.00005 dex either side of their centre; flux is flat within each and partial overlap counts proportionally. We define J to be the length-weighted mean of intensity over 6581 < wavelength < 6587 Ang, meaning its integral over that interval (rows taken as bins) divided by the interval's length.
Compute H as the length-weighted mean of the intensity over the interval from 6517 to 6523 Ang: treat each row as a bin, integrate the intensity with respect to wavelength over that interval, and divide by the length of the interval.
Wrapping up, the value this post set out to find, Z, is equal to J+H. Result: 77.5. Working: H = 39.2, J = 38.4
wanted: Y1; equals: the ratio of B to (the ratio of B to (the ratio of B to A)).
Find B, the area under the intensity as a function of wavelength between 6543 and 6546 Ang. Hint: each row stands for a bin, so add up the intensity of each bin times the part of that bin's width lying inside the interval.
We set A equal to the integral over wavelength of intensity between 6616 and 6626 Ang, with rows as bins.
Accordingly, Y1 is 0.3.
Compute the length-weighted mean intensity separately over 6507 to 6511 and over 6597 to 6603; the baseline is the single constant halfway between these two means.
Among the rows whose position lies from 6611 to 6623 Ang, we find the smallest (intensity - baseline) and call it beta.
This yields 0.0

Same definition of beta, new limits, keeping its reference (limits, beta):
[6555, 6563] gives -1.4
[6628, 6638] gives 0.4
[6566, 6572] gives -0.7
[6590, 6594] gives -0.7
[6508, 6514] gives 0.4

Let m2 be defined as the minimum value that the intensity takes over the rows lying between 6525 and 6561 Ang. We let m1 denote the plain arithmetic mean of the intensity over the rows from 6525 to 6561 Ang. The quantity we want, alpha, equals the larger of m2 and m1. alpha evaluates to 38.4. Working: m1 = 38.4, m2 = 36.8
